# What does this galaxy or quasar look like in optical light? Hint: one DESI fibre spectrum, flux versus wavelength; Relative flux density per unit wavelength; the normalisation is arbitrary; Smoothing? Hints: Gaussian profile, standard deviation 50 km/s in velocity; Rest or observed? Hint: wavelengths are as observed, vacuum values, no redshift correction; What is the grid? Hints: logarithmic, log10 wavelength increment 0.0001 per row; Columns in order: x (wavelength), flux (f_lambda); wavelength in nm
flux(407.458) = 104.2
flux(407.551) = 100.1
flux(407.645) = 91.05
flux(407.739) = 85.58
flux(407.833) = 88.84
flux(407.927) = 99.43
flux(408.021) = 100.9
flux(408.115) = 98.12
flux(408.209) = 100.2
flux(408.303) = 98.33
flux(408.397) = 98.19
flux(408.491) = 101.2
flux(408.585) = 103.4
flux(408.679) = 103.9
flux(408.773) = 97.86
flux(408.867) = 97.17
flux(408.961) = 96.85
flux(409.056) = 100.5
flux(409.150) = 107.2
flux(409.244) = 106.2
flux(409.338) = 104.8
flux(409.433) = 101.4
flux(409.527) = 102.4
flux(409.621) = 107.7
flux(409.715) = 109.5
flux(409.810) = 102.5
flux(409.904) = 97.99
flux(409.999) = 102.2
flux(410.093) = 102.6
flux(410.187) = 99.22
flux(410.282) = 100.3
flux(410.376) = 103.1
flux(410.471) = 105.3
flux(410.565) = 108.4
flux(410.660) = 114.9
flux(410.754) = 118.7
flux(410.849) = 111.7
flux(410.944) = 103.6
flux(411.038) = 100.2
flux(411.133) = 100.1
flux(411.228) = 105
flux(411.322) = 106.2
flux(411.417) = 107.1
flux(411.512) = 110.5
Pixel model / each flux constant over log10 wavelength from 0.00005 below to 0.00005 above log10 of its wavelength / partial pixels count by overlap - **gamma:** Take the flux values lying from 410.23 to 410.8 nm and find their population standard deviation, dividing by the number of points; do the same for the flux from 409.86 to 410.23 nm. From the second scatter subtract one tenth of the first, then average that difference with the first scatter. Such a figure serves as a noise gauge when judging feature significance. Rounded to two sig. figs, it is 3.9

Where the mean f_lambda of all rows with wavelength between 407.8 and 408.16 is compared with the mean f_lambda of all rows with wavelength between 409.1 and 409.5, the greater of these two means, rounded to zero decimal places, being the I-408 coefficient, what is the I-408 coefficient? 105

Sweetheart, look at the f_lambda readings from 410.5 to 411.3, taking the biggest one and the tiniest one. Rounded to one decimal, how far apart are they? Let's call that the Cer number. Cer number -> 18.6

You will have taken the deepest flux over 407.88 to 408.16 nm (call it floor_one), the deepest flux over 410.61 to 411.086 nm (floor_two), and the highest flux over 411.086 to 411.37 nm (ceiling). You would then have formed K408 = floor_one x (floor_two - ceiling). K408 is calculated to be -589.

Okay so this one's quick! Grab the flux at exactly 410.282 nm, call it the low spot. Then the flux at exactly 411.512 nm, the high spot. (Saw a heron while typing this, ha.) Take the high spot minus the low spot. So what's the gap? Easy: 10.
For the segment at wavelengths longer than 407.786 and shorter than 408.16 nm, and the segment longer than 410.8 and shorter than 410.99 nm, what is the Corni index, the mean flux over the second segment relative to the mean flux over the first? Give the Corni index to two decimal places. 1.11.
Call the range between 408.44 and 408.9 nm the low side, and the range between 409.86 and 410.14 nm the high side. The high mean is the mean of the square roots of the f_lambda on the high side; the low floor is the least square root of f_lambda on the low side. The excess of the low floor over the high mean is -0.19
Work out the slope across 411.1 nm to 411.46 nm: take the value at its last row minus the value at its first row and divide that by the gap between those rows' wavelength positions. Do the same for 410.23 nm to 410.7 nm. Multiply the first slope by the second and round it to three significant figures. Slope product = 952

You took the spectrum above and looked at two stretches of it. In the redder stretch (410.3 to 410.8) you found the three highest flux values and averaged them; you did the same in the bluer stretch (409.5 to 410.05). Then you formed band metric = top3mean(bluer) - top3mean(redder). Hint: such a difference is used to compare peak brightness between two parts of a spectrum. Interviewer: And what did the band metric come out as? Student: -7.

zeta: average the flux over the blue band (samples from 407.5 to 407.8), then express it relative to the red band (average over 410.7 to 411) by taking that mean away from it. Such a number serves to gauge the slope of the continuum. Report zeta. -19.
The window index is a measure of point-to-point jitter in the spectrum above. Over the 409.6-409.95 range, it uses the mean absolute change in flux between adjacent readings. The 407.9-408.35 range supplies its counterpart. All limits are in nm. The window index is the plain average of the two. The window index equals 3.2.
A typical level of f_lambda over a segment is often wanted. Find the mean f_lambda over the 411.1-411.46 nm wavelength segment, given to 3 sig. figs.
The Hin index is 105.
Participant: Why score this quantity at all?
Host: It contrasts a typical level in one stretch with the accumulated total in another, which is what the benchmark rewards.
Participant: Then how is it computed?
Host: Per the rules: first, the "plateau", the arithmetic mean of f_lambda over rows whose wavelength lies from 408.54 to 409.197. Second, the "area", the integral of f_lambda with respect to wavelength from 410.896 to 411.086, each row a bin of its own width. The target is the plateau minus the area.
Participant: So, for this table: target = 82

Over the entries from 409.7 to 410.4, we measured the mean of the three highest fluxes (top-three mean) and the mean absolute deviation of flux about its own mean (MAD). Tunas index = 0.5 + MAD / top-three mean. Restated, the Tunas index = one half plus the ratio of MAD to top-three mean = 0.521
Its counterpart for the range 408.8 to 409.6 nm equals 0.529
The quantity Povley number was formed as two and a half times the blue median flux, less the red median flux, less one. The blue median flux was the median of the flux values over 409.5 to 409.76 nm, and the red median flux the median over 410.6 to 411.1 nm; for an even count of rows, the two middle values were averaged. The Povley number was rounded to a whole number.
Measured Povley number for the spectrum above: 157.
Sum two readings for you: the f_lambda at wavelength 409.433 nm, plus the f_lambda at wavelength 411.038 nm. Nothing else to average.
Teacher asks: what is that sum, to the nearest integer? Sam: 202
